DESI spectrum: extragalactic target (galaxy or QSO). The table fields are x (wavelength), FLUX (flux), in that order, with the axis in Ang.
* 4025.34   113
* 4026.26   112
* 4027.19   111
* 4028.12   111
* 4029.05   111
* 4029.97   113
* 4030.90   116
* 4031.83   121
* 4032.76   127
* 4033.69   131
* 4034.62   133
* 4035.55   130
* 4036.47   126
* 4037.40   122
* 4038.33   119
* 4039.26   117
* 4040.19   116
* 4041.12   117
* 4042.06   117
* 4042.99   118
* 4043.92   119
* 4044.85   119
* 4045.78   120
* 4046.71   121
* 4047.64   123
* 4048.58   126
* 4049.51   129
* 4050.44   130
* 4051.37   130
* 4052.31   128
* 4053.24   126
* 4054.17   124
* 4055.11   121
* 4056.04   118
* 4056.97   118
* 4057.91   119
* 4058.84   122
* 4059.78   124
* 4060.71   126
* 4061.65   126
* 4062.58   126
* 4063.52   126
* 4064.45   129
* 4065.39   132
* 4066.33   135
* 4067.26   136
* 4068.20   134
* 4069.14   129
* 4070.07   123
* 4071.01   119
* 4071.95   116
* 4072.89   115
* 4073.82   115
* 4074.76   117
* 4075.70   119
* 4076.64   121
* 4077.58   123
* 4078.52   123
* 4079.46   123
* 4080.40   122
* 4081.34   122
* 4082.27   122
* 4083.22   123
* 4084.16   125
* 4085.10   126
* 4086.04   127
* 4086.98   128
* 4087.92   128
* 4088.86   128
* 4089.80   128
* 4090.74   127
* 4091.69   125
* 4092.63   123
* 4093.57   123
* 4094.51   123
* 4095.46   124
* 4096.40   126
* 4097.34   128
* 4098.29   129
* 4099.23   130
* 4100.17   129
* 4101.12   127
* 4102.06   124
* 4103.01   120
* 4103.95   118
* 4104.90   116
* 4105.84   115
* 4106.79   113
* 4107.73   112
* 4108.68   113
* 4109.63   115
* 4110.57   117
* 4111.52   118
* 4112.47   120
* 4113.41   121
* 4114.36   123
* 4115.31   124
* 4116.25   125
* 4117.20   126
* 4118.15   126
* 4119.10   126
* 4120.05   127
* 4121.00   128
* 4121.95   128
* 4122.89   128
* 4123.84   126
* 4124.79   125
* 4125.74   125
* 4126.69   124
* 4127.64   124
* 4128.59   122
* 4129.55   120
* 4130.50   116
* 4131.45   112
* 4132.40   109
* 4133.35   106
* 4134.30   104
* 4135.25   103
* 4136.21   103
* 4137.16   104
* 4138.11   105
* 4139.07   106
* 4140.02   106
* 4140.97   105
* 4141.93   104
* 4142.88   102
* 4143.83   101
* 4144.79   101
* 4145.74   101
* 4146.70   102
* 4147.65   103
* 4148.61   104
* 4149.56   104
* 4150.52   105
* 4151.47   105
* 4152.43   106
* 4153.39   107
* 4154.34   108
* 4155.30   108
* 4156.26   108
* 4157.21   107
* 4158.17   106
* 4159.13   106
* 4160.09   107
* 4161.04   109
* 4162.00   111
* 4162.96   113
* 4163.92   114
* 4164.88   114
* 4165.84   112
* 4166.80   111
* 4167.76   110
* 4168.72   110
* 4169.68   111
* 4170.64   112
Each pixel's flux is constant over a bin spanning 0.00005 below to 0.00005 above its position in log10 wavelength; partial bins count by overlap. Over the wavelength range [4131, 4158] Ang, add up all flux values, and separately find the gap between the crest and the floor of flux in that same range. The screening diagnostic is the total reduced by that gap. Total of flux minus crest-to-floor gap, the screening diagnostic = 2928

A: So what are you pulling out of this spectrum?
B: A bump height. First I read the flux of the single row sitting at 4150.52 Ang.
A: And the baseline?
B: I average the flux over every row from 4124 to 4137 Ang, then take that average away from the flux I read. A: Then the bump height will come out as -10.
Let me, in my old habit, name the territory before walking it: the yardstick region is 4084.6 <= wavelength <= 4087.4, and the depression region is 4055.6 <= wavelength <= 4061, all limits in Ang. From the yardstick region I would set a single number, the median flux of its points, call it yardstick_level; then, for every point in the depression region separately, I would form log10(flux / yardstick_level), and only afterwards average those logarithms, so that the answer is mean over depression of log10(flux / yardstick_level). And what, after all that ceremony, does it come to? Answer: -0.021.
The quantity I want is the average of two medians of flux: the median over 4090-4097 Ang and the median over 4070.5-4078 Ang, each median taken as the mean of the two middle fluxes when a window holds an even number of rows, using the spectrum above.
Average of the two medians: 121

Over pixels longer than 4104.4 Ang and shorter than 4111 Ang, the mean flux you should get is 114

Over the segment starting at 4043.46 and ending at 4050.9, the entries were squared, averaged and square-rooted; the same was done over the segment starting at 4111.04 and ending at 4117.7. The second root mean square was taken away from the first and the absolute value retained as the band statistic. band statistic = 1.0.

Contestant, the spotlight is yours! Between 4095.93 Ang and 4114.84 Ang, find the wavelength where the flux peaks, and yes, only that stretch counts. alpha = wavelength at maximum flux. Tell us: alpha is 4099.23 Ang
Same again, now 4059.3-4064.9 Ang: 4064.45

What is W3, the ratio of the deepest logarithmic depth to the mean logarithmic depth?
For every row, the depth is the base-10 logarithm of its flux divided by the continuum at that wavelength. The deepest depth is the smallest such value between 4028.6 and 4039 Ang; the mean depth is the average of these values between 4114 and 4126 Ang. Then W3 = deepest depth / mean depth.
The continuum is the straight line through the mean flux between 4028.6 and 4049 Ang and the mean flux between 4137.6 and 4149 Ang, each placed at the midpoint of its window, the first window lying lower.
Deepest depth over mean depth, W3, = -0.62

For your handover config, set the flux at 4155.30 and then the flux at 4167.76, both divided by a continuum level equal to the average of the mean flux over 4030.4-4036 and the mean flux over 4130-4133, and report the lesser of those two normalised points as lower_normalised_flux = 0.91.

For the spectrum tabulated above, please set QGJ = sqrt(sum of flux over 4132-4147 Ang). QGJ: 40.8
